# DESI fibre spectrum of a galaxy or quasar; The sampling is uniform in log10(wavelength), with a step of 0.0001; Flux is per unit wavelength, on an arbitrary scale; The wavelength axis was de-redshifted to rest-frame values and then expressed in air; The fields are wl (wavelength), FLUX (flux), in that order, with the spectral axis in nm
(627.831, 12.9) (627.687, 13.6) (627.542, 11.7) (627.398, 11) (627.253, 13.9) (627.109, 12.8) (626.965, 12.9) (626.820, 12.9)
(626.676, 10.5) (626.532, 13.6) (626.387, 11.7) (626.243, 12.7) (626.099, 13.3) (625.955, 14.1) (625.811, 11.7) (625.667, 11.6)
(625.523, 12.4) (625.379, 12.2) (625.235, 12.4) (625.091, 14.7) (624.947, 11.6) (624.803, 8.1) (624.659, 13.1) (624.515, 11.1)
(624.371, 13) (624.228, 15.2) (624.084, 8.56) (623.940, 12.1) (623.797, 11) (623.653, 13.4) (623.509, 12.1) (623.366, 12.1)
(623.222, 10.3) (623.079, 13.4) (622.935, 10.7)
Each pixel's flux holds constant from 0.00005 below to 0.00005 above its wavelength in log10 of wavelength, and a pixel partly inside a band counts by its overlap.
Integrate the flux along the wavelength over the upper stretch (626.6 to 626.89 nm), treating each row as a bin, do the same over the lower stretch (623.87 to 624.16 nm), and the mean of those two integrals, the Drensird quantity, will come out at 3.2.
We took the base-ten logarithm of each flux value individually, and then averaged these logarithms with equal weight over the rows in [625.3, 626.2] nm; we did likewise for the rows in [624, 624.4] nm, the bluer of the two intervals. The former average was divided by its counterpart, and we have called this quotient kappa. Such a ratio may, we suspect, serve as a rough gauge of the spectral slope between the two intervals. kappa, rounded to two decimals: 1.02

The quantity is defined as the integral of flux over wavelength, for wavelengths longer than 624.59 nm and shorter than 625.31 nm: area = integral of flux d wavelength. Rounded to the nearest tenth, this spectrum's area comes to 8.6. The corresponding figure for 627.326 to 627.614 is 3.3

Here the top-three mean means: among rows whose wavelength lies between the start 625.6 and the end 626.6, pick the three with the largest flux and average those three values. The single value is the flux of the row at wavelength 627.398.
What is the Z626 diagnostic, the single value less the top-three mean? -2.7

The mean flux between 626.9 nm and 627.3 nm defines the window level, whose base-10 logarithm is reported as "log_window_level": 1.12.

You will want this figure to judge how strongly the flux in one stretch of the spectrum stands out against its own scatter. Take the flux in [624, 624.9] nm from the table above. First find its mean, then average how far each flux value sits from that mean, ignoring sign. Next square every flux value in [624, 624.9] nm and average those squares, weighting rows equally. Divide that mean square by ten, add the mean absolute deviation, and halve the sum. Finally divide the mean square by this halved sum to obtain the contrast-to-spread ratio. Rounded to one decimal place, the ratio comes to 17.2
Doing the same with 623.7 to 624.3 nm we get 17.6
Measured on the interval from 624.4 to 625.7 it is 18.5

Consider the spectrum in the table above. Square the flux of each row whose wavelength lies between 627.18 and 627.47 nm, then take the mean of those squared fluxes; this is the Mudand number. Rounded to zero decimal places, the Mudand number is 157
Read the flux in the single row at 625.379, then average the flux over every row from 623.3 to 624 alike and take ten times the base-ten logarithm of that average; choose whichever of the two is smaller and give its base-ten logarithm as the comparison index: 1.04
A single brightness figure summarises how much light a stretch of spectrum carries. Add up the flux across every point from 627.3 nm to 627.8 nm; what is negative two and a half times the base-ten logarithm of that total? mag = -3.9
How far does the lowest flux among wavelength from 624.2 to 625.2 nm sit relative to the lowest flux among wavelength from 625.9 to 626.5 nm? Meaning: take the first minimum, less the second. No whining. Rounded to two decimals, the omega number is -3.60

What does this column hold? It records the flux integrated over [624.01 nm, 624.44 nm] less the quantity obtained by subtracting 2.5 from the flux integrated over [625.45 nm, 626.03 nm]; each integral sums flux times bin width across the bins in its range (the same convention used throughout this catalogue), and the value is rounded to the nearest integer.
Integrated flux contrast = 1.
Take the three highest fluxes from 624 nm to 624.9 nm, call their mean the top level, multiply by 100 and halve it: 688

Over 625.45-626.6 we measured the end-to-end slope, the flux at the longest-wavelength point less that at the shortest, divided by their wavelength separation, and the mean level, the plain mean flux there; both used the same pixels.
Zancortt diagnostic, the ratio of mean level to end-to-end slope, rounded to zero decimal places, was 11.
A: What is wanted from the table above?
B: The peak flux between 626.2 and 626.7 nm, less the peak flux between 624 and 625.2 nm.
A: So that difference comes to -1.6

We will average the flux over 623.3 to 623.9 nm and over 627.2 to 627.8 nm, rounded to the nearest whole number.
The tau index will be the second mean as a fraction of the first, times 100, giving 103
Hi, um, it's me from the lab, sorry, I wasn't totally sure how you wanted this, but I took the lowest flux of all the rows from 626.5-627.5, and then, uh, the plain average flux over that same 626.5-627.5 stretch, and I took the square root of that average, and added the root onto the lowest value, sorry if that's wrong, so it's 14.0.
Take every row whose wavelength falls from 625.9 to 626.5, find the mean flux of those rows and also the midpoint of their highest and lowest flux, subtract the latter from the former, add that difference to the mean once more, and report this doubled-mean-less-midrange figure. 13.0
